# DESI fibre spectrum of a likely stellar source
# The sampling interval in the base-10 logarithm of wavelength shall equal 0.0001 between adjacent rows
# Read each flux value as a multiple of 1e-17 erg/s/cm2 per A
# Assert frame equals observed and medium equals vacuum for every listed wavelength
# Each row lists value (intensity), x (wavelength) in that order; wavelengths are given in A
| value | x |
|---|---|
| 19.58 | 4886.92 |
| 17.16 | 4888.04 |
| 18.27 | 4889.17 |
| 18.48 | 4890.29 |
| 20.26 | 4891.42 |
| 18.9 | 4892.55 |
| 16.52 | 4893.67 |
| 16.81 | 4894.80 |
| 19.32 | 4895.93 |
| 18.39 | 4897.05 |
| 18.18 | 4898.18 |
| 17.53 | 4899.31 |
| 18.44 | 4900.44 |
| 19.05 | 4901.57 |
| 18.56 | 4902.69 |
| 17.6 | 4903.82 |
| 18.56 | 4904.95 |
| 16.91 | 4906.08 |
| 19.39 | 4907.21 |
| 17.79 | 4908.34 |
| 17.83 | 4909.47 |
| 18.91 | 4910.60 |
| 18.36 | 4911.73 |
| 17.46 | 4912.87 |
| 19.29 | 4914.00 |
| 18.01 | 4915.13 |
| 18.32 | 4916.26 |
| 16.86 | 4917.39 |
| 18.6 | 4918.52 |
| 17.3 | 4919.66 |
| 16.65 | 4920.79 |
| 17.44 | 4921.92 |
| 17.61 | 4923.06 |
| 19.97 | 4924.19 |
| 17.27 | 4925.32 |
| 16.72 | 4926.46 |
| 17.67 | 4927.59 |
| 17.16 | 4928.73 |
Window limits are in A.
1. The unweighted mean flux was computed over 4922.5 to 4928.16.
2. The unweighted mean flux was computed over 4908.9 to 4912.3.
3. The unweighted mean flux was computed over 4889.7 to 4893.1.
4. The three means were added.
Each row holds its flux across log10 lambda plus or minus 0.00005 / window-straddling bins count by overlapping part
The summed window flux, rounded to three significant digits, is 55.4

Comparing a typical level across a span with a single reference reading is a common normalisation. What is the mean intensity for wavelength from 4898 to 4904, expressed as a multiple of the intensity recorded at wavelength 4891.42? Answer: 0.90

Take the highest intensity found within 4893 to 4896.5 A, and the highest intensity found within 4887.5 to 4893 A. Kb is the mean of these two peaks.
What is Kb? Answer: 19.8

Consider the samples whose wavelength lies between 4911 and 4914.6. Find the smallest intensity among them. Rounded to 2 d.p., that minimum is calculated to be 17.46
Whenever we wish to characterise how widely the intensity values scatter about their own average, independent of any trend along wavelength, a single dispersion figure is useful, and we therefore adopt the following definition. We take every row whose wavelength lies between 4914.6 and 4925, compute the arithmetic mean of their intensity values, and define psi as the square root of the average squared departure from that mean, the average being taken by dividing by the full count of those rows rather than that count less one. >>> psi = 0.96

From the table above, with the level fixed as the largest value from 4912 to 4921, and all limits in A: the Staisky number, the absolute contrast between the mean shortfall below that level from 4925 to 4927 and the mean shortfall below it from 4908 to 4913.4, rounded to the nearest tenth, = 1.1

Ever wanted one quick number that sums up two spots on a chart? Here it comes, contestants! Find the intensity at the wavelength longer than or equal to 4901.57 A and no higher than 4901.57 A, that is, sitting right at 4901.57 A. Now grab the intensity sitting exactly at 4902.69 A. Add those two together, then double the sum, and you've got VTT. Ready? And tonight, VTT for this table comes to 75.2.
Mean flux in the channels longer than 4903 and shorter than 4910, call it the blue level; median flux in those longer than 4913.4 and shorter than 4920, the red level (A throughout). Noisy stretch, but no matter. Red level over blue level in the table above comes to 1.01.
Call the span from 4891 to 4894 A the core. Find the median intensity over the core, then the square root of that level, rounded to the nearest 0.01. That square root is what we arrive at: 4.35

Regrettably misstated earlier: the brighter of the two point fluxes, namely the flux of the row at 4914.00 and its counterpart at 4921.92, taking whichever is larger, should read 19.3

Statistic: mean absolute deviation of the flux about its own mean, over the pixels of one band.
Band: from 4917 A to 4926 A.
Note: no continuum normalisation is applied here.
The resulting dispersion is 0.79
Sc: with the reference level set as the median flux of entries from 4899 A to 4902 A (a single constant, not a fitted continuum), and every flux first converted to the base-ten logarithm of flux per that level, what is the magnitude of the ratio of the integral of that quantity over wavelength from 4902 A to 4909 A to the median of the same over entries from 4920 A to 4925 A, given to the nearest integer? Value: 2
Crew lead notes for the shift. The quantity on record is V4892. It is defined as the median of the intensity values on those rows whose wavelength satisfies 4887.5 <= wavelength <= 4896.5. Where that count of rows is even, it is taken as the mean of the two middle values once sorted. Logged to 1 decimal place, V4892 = 18.4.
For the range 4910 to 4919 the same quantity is 18.3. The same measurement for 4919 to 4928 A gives 17.4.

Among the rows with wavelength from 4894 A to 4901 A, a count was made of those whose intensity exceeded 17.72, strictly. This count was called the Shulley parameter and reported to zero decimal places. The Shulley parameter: 4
